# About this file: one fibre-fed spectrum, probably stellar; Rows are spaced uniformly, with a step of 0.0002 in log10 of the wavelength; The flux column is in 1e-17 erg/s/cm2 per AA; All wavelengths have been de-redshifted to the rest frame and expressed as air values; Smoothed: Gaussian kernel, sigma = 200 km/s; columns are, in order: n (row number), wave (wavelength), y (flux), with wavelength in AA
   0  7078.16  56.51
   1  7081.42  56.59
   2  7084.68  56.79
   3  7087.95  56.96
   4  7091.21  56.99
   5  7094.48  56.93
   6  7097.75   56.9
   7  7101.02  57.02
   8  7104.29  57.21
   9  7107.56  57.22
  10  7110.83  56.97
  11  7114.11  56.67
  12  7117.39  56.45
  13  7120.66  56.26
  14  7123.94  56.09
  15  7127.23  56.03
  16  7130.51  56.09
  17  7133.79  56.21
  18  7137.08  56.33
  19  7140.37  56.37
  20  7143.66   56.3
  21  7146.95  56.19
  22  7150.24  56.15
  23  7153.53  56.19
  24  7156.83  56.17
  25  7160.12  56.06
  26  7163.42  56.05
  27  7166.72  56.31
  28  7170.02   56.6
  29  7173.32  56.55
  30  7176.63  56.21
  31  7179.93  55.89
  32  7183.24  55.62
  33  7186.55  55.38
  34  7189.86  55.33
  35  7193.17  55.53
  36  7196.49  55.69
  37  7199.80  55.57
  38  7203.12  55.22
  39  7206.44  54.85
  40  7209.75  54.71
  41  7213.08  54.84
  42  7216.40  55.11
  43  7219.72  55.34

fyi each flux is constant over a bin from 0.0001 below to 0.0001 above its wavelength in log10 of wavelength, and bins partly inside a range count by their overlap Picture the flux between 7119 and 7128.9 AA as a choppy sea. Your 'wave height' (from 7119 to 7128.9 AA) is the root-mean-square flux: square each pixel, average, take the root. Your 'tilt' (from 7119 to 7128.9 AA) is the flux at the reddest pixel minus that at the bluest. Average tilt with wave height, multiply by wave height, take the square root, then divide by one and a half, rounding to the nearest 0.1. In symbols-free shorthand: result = 26.4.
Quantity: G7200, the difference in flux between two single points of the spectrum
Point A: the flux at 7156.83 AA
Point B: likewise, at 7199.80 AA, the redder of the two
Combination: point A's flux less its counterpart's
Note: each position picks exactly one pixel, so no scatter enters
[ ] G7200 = 0.6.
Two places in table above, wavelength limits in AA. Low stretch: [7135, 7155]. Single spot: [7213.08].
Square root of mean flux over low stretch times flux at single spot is 55.5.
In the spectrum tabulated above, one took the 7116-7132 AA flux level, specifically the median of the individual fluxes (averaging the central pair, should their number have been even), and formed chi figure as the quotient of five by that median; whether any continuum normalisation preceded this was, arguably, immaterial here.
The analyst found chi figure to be 0.0891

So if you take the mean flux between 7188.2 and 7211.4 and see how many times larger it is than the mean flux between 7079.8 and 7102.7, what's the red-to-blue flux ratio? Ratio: 0.972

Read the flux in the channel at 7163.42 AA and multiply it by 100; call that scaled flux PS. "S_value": 5605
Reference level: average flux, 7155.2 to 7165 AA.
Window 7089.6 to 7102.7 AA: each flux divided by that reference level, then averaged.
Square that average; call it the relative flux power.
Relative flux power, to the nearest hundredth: 1.03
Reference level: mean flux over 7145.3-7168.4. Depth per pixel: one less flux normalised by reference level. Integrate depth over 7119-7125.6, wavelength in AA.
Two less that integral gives 2.00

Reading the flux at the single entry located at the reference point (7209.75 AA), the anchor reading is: 54.71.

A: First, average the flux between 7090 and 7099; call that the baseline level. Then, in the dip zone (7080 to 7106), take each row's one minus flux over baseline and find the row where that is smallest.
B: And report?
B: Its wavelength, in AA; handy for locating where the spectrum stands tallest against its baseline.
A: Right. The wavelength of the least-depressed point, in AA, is 7104.29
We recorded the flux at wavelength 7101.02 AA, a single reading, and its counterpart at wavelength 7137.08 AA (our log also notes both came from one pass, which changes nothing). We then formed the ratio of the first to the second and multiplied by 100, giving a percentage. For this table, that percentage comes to 101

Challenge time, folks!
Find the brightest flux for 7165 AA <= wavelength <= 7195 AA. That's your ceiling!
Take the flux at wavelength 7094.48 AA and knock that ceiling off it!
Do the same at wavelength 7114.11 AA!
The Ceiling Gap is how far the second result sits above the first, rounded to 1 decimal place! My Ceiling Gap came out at -0.3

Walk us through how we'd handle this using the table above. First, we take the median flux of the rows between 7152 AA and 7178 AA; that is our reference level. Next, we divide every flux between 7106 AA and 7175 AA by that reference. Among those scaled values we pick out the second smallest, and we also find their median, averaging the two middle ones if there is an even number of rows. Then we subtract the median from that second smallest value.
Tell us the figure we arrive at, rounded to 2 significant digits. -0.0037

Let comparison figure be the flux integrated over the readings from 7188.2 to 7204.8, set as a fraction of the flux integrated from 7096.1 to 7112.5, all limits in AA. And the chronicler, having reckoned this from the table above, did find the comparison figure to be 0.98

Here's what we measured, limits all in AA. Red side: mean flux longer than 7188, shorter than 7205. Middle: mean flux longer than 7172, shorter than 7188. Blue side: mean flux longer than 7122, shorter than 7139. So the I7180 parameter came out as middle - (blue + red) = -55.7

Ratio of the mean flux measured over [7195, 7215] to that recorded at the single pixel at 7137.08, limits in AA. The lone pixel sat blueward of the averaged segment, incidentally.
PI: 0.9790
